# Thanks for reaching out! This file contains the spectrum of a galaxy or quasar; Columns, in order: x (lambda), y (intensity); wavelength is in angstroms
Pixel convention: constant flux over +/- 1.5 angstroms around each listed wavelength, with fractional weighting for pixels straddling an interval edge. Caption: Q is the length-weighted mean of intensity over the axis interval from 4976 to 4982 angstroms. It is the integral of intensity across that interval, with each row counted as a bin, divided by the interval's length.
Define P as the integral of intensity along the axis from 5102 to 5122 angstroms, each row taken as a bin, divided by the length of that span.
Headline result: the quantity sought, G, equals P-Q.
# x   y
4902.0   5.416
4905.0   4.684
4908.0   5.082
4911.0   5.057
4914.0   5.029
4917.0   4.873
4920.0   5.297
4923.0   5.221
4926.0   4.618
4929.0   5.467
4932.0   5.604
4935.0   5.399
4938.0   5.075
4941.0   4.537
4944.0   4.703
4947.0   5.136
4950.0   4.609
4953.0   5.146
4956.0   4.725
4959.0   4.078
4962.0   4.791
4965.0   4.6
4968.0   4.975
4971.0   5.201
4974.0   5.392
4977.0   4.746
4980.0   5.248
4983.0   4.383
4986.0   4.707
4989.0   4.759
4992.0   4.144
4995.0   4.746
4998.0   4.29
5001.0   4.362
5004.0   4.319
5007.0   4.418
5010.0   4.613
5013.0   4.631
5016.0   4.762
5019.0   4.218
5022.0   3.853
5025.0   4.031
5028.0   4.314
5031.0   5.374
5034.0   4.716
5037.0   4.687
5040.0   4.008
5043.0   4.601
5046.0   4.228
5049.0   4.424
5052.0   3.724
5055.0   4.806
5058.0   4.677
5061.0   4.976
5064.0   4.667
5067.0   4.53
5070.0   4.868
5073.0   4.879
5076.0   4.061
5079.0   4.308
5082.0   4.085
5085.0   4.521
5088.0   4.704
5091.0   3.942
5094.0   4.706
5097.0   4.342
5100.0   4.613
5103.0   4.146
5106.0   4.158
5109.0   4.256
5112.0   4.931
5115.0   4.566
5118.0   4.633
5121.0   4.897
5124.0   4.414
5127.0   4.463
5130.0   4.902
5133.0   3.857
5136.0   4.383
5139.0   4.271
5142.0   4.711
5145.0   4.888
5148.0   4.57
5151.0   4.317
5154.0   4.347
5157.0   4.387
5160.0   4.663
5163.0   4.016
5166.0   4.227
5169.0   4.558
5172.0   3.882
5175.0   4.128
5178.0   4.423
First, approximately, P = 4.51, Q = 4.97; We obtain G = -0.45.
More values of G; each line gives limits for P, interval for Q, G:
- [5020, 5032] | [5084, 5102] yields -0.12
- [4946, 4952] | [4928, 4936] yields -0.62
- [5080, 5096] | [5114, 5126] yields -0.24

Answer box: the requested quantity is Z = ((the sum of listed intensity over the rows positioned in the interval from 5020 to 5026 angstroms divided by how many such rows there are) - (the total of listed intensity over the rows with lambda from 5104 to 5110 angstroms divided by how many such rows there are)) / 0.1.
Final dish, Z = -3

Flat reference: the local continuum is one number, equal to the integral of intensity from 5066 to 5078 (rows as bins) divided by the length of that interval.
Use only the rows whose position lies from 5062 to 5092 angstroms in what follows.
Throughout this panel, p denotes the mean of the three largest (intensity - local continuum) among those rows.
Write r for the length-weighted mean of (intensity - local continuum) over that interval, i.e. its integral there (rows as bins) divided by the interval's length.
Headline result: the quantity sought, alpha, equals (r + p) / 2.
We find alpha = 0.07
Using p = 0.24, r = -0.10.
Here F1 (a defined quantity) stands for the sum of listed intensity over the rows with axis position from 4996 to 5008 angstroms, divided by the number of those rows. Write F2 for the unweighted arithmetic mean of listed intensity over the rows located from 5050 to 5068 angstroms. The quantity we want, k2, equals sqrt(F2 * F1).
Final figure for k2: 4.45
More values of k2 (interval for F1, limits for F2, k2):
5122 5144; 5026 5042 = 4.52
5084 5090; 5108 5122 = 4.63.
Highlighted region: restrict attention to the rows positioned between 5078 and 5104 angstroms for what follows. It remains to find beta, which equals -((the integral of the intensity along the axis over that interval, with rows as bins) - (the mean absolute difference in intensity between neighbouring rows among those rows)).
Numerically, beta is -113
